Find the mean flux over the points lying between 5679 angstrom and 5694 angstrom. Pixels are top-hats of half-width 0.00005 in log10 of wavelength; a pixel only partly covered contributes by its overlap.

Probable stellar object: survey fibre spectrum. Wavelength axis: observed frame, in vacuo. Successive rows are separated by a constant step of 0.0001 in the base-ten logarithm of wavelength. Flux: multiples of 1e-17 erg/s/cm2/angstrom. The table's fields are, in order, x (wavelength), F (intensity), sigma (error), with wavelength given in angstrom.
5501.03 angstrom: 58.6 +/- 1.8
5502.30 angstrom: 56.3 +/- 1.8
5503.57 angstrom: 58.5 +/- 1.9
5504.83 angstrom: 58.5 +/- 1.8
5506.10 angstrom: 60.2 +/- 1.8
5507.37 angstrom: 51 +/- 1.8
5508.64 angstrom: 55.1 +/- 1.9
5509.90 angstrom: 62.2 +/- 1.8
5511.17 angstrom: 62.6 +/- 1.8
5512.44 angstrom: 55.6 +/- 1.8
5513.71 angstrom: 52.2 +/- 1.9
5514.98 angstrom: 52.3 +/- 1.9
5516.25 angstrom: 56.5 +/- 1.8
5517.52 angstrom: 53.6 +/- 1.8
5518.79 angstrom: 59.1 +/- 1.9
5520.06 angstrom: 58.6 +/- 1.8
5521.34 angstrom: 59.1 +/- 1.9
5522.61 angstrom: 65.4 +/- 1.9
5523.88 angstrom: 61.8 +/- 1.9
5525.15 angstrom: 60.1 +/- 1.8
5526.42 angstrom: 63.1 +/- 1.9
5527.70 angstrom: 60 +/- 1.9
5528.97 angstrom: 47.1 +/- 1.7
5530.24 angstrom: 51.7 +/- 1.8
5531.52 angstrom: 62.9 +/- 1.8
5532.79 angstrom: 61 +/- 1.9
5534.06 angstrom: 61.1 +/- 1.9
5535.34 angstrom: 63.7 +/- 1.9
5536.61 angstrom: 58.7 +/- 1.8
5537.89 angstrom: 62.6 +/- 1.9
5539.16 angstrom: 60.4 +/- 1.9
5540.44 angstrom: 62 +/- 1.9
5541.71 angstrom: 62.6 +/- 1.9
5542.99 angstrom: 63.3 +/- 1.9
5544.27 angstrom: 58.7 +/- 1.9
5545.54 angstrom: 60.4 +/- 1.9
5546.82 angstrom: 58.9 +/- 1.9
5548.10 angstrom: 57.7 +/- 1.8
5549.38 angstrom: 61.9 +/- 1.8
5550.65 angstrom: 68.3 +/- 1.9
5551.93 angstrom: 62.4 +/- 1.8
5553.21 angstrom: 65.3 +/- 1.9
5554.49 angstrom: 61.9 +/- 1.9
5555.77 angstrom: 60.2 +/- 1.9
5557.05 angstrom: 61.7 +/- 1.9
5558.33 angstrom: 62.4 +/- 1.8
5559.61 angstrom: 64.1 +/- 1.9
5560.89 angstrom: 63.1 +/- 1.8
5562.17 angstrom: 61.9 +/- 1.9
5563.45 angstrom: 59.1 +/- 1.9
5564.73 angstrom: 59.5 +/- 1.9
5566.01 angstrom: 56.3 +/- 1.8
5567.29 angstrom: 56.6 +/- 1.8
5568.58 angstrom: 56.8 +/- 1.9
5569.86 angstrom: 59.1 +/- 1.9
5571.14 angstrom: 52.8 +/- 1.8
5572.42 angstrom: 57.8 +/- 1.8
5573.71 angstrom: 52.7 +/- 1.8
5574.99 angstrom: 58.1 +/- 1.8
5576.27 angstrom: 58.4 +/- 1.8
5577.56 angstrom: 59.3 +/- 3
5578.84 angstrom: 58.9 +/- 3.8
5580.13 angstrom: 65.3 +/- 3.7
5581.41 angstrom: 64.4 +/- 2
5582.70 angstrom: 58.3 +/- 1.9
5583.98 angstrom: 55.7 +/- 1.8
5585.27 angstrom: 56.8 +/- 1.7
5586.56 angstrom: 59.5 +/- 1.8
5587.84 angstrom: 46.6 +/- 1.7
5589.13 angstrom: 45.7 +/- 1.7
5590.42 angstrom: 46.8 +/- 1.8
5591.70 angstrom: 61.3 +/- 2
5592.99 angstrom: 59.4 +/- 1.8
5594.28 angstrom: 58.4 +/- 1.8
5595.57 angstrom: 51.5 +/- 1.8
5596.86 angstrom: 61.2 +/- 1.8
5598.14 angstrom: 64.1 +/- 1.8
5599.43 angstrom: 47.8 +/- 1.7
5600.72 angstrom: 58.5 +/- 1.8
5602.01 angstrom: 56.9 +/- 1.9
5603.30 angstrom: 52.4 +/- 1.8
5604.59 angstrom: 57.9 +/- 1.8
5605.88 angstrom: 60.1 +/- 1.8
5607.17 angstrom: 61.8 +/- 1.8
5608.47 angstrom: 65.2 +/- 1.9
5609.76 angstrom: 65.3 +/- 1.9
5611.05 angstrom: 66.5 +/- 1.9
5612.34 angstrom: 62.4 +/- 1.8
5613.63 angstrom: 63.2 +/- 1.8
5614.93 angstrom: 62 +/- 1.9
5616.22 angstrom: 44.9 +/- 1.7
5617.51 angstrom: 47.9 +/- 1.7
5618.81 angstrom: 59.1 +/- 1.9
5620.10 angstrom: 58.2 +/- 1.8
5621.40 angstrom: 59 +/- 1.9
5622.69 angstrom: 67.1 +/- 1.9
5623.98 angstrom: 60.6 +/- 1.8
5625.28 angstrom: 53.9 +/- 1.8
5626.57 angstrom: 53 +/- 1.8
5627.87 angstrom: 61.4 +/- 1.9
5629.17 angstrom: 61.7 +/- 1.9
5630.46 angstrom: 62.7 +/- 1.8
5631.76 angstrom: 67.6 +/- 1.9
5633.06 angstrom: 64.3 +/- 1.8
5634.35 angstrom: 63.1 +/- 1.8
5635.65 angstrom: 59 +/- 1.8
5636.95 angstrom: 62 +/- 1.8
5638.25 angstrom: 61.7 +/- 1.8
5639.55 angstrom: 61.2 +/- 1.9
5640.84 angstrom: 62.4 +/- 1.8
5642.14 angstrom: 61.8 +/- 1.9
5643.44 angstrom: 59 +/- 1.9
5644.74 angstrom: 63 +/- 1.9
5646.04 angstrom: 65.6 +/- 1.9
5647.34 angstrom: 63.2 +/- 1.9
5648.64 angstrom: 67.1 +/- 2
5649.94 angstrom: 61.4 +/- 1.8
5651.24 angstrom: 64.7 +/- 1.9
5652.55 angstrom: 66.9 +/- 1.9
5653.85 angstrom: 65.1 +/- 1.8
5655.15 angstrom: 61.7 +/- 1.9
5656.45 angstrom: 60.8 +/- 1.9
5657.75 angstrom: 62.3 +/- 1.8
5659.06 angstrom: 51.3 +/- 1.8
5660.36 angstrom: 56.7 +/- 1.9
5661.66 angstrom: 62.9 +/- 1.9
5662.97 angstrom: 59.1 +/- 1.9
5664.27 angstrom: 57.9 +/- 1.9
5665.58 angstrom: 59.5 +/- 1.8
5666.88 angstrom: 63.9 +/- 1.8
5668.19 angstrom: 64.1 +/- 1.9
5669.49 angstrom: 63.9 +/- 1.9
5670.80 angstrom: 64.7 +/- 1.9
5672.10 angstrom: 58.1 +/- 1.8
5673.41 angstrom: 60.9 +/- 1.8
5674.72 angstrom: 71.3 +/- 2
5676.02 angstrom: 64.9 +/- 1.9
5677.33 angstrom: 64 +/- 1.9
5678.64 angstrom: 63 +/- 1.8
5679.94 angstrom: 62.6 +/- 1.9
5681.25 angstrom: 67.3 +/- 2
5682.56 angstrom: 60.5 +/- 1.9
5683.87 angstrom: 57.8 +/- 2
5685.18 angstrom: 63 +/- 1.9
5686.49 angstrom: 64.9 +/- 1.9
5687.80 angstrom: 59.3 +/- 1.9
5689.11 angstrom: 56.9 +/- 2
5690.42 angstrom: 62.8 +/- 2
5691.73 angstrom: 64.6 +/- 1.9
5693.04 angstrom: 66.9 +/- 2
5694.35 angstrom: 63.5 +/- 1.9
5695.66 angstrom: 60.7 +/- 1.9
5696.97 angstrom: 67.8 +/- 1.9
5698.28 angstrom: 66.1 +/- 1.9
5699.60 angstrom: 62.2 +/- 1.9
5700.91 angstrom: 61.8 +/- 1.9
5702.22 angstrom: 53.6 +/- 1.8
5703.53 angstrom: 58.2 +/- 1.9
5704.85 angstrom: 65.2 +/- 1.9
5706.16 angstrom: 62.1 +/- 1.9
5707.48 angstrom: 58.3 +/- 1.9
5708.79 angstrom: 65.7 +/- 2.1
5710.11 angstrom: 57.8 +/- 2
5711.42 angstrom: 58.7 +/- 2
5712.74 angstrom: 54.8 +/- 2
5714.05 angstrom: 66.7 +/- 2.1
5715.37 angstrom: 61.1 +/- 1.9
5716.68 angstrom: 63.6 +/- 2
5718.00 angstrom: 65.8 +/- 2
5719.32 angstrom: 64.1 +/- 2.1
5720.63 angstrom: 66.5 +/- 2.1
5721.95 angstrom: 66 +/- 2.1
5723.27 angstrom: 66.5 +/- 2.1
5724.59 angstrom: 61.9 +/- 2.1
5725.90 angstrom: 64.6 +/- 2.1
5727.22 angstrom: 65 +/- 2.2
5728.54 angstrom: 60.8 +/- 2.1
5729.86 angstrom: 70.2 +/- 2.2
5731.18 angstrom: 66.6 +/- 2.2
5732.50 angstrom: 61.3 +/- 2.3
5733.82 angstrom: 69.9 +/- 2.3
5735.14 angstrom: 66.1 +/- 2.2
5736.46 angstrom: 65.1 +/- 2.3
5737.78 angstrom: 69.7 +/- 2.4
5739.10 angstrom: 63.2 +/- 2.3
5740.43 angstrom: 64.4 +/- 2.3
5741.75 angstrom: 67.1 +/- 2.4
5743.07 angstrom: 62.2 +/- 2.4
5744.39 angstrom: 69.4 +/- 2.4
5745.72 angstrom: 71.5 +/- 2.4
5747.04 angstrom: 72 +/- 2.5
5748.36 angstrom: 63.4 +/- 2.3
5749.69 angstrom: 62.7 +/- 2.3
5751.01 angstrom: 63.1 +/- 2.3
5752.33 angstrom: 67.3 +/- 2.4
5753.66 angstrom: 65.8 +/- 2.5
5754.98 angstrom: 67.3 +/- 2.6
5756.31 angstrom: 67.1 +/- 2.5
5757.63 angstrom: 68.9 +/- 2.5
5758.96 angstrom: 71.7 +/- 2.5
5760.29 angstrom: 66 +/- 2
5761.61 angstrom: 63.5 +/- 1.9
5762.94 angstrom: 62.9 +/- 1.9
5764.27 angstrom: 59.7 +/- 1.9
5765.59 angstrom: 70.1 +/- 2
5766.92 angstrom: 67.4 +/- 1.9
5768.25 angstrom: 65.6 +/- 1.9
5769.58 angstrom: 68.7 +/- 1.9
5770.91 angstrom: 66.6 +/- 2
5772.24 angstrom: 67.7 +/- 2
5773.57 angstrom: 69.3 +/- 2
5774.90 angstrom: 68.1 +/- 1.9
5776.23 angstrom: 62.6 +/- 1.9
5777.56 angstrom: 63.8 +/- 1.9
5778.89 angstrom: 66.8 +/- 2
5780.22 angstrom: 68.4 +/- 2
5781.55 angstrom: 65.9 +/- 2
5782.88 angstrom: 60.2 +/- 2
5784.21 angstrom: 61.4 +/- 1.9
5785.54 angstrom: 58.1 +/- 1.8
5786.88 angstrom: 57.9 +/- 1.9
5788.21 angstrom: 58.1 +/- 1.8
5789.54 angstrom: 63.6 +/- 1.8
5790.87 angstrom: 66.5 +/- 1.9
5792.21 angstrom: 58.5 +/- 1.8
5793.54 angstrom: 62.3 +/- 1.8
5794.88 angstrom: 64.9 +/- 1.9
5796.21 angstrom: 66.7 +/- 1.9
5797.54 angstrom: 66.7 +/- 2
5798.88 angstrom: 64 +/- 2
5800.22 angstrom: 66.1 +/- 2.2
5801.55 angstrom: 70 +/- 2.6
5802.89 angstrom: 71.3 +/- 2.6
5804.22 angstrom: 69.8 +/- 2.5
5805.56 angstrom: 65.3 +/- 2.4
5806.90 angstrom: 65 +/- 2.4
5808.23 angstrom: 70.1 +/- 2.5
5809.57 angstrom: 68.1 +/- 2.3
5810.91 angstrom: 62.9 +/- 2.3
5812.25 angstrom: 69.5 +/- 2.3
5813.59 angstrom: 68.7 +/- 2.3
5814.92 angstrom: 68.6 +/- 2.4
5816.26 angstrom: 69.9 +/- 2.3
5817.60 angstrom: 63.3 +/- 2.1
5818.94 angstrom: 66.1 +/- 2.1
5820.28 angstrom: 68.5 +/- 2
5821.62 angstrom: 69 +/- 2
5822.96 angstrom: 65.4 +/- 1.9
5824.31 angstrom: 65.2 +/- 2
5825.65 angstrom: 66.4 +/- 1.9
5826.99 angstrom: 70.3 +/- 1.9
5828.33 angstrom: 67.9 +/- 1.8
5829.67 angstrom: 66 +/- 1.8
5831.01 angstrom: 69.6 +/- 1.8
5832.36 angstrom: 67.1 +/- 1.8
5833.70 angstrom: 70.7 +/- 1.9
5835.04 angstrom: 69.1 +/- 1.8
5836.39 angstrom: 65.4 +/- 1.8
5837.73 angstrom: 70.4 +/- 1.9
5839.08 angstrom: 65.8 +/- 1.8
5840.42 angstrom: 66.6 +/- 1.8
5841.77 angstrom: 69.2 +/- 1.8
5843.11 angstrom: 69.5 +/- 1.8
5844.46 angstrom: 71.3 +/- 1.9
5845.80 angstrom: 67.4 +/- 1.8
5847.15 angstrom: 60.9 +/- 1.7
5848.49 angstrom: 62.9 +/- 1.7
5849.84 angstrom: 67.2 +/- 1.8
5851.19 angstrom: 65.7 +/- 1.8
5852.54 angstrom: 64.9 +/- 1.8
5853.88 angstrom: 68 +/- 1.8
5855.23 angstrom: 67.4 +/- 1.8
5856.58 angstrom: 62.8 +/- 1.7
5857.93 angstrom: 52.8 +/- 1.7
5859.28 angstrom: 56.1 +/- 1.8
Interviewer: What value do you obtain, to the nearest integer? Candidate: 62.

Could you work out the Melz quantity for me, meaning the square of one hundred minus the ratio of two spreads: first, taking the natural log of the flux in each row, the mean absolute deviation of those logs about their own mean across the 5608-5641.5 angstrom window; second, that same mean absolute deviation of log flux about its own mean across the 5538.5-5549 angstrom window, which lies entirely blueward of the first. 9498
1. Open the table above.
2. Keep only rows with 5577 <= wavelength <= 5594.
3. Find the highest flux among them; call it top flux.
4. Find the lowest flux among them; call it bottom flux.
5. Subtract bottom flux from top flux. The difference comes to 20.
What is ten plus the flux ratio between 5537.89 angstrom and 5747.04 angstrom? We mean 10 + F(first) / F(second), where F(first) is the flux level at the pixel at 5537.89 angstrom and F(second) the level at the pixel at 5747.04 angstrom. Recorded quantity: 10.9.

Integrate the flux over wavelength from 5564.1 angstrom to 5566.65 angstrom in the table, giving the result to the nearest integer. 148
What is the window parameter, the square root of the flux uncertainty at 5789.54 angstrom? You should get 1.34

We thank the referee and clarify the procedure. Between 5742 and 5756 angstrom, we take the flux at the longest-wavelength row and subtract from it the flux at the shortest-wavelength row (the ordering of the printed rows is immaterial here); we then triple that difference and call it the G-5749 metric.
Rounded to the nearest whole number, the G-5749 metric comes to 15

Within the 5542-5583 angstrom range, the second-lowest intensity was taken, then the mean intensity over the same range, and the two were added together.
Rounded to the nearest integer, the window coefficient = 113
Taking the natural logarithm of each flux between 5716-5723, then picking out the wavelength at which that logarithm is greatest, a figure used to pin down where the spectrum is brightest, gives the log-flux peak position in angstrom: 5720.63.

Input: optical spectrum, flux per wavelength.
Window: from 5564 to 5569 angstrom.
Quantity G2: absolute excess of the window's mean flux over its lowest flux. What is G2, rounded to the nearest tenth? 1.0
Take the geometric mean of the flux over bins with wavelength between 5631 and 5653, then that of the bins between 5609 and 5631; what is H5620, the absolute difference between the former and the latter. 4.1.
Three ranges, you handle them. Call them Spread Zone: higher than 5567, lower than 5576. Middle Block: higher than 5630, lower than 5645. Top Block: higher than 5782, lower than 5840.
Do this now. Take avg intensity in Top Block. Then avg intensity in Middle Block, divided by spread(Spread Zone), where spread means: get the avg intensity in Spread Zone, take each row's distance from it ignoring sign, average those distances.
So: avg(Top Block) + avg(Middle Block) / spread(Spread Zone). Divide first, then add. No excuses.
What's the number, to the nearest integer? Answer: 97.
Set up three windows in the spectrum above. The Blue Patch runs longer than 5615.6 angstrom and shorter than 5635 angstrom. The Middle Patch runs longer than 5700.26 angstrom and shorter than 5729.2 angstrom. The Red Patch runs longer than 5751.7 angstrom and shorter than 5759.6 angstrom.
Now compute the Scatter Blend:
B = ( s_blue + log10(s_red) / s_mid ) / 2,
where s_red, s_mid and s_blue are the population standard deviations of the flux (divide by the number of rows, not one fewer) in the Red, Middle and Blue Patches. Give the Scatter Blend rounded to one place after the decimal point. 3.2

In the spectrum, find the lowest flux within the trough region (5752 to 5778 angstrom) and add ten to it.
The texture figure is 70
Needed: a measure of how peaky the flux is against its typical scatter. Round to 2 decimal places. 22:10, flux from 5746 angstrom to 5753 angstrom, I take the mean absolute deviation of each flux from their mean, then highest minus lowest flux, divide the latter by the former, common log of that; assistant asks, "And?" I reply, 0.47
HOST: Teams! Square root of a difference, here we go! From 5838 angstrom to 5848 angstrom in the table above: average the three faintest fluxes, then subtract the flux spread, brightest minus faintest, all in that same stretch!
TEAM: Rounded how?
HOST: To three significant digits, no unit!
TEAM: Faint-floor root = 7.35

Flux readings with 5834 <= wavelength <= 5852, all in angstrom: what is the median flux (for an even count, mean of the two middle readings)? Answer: 67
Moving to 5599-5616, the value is 62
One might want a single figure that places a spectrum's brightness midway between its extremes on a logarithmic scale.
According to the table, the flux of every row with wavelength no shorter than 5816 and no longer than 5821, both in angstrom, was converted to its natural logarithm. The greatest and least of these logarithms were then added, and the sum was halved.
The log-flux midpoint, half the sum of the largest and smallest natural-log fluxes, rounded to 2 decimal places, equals 4.20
